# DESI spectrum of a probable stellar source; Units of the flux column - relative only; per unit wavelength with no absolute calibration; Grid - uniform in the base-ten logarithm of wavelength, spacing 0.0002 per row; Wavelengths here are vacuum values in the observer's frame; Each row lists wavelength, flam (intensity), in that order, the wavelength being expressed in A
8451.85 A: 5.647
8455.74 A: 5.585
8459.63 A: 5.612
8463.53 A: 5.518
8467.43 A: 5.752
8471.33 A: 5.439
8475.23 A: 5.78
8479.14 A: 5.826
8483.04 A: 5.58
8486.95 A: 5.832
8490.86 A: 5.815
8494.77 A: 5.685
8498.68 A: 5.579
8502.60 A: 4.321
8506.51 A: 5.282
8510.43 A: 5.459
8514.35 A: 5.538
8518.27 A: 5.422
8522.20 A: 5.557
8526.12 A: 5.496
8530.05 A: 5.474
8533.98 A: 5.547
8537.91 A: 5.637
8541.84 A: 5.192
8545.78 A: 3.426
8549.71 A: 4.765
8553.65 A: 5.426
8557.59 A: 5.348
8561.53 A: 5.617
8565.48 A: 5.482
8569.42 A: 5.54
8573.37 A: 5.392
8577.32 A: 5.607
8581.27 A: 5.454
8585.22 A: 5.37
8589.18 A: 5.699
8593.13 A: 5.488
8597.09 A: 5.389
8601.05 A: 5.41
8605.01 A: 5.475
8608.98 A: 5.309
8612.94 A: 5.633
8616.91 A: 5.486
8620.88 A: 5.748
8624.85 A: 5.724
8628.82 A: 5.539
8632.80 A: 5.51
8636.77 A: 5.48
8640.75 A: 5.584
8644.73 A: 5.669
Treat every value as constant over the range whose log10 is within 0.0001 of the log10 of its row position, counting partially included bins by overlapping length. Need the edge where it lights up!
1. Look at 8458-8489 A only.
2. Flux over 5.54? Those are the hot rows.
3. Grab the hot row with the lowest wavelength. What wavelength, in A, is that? 8459.63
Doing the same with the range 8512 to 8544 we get 8522.20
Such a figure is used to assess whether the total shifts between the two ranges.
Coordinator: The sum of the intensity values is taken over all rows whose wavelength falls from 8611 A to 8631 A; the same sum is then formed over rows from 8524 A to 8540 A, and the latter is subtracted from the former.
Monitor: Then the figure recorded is 6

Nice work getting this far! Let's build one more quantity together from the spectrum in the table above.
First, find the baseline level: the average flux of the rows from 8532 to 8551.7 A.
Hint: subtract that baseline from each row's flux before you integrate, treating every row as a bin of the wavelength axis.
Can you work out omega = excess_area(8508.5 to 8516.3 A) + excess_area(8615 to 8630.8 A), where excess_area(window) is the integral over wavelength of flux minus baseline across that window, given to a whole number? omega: 16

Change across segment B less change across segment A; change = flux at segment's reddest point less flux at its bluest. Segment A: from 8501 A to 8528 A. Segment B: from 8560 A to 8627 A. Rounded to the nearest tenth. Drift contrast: -1.1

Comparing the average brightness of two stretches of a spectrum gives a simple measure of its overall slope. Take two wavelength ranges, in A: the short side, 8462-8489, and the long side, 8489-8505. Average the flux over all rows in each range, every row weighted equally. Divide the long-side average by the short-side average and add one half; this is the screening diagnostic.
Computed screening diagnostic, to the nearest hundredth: 1.44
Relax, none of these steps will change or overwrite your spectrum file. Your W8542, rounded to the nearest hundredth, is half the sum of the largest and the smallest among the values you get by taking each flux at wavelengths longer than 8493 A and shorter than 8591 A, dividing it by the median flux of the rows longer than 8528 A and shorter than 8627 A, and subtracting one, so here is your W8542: -0.17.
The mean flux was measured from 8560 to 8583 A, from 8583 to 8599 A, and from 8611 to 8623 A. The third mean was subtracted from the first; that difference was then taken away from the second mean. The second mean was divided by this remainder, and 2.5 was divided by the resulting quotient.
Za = 2.55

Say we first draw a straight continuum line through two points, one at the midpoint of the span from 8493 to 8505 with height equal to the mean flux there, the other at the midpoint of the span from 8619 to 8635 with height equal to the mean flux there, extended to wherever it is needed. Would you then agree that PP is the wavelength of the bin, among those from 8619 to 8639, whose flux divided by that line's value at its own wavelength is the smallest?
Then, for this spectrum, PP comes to 8636.77 A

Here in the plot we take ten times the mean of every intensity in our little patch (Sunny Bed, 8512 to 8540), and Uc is 55.2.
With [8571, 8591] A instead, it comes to 55.0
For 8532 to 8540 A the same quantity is 55.9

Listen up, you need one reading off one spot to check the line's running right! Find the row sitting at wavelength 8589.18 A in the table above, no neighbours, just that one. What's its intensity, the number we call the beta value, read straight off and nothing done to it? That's 5.699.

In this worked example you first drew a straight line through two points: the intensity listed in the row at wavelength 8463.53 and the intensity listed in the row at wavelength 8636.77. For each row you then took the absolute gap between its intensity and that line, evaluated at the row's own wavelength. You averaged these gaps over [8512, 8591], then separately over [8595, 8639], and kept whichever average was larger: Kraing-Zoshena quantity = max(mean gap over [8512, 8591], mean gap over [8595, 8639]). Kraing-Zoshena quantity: 0.22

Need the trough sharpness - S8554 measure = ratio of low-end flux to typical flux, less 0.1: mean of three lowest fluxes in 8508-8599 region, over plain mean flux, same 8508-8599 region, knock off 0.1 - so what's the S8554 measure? 0.73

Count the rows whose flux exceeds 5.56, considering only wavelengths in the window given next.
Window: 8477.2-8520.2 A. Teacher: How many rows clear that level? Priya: 6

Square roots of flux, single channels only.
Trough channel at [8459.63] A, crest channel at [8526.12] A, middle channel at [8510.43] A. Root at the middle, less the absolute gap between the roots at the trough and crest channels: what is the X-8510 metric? 2.31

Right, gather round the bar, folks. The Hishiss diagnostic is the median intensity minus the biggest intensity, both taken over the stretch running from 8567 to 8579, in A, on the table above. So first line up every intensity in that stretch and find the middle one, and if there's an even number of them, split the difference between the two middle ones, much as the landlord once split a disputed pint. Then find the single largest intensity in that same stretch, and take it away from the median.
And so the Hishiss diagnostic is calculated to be -0.067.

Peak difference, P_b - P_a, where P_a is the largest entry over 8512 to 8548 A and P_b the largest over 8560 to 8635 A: 0.11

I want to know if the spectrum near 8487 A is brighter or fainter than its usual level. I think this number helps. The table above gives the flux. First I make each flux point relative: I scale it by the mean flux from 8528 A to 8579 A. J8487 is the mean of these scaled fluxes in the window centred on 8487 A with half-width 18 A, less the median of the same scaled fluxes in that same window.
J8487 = -0.028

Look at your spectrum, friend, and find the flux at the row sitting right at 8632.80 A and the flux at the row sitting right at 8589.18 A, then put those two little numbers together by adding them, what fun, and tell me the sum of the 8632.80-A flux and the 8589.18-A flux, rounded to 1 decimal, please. 11.2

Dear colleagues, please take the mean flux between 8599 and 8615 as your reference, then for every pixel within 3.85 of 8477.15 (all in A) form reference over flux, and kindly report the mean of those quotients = 0.940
